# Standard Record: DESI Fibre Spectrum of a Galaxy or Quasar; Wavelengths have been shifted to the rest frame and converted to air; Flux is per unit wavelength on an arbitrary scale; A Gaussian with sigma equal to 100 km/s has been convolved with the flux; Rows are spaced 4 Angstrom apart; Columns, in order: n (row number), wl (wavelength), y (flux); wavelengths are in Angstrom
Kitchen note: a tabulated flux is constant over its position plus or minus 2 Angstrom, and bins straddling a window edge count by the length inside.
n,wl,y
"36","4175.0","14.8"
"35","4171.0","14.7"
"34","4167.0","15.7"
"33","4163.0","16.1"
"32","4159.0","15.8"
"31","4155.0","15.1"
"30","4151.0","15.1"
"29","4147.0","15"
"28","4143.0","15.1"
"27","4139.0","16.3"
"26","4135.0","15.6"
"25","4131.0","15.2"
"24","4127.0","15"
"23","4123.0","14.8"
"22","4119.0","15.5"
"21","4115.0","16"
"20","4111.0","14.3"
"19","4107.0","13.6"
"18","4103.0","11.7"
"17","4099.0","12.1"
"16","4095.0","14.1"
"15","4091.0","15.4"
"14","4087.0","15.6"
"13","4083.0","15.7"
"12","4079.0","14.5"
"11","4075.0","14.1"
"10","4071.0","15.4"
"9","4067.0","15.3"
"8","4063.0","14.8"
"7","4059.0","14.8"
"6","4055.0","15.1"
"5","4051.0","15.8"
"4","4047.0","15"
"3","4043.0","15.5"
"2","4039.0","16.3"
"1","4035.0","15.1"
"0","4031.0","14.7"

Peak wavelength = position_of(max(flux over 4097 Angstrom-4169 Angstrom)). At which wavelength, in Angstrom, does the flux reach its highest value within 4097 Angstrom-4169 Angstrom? 4139.0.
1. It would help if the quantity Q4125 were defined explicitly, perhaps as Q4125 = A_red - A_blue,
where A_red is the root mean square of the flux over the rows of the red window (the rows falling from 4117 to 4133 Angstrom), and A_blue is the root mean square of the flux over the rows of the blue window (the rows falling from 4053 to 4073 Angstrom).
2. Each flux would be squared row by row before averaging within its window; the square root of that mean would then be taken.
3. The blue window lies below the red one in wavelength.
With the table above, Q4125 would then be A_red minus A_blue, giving 0.0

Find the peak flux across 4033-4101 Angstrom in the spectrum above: 16.3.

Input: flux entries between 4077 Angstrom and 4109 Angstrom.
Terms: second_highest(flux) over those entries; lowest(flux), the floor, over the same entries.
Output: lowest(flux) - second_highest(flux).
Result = -3.9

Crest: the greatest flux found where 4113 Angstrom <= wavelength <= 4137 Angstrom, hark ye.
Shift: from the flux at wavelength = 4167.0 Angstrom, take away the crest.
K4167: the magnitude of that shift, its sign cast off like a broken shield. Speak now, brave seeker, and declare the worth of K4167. 0.30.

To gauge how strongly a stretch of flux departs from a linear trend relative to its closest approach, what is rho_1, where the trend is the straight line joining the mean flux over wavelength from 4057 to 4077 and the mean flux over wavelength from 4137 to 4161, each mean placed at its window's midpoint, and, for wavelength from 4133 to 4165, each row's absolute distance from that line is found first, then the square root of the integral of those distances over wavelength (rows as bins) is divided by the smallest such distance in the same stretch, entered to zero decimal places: 14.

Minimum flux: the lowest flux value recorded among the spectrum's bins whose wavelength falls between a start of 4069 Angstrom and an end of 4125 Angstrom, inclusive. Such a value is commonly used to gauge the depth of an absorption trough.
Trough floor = 11.7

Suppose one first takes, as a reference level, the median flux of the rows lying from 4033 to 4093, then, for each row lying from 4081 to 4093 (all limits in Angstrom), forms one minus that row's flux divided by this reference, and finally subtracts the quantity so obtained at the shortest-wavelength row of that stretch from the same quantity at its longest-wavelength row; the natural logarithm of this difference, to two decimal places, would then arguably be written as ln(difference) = -3.93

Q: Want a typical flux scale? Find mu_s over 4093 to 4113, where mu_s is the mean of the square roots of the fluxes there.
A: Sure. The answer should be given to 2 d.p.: 3.62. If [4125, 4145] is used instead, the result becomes 3.93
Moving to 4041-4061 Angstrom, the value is 3.90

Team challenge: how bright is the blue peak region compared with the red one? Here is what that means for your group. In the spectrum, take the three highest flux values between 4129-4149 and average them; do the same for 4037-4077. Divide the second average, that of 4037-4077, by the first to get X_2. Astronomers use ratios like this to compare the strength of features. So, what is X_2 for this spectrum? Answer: 1.01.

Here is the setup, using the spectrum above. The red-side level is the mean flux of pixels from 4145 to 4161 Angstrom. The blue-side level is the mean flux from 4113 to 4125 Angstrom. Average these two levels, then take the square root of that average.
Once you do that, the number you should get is 3.92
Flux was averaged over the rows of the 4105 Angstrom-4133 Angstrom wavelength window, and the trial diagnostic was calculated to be 14.9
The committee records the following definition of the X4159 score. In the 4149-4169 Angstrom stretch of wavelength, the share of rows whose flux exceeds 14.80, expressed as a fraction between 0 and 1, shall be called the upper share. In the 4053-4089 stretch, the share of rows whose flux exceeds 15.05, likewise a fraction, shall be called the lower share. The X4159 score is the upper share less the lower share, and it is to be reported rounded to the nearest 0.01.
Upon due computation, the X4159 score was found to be 0.44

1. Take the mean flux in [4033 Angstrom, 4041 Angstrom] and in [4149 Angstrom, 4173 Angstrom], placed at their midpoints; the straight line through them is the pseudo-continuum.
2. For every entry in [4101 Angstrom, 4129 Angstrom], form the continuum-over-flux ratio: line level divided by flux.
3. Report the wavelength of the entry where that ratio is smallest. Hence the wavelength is 4115.0 Angstrom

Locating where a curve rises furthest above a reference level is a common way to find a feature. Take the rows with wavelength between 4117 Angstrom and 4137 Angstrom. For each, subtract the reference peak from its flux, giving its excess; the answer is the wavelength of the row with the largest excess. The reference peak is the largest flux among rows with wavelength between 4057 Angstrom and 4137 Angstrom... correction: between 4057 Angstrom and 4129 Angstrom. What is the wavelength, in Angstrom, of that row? 4135.0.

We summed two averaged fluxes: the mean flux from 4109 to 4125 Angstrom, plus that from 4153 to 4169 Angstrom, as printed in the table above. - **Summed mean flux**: 30.8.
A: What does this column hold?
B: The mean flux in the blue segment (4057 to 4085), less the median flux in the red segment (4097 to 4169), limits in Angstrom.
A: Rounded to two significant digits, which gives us -0.16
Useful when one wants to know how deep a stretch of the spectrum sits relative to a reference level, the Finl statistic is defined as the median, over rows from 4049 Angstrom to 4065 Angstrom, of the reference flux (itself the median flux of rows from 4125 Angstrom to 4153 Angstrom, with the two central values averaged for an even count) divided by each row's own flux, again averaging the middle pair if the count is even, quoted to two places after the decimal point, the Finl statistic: 1.01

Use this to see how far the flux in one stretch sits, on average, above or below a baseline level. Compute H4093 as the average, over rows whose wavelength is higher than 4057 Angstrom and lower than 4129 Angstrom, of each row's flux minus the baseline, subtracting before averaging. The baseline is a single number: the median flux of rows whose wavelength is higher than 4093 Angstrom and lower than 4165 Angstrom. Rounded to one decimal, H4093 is -0.5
